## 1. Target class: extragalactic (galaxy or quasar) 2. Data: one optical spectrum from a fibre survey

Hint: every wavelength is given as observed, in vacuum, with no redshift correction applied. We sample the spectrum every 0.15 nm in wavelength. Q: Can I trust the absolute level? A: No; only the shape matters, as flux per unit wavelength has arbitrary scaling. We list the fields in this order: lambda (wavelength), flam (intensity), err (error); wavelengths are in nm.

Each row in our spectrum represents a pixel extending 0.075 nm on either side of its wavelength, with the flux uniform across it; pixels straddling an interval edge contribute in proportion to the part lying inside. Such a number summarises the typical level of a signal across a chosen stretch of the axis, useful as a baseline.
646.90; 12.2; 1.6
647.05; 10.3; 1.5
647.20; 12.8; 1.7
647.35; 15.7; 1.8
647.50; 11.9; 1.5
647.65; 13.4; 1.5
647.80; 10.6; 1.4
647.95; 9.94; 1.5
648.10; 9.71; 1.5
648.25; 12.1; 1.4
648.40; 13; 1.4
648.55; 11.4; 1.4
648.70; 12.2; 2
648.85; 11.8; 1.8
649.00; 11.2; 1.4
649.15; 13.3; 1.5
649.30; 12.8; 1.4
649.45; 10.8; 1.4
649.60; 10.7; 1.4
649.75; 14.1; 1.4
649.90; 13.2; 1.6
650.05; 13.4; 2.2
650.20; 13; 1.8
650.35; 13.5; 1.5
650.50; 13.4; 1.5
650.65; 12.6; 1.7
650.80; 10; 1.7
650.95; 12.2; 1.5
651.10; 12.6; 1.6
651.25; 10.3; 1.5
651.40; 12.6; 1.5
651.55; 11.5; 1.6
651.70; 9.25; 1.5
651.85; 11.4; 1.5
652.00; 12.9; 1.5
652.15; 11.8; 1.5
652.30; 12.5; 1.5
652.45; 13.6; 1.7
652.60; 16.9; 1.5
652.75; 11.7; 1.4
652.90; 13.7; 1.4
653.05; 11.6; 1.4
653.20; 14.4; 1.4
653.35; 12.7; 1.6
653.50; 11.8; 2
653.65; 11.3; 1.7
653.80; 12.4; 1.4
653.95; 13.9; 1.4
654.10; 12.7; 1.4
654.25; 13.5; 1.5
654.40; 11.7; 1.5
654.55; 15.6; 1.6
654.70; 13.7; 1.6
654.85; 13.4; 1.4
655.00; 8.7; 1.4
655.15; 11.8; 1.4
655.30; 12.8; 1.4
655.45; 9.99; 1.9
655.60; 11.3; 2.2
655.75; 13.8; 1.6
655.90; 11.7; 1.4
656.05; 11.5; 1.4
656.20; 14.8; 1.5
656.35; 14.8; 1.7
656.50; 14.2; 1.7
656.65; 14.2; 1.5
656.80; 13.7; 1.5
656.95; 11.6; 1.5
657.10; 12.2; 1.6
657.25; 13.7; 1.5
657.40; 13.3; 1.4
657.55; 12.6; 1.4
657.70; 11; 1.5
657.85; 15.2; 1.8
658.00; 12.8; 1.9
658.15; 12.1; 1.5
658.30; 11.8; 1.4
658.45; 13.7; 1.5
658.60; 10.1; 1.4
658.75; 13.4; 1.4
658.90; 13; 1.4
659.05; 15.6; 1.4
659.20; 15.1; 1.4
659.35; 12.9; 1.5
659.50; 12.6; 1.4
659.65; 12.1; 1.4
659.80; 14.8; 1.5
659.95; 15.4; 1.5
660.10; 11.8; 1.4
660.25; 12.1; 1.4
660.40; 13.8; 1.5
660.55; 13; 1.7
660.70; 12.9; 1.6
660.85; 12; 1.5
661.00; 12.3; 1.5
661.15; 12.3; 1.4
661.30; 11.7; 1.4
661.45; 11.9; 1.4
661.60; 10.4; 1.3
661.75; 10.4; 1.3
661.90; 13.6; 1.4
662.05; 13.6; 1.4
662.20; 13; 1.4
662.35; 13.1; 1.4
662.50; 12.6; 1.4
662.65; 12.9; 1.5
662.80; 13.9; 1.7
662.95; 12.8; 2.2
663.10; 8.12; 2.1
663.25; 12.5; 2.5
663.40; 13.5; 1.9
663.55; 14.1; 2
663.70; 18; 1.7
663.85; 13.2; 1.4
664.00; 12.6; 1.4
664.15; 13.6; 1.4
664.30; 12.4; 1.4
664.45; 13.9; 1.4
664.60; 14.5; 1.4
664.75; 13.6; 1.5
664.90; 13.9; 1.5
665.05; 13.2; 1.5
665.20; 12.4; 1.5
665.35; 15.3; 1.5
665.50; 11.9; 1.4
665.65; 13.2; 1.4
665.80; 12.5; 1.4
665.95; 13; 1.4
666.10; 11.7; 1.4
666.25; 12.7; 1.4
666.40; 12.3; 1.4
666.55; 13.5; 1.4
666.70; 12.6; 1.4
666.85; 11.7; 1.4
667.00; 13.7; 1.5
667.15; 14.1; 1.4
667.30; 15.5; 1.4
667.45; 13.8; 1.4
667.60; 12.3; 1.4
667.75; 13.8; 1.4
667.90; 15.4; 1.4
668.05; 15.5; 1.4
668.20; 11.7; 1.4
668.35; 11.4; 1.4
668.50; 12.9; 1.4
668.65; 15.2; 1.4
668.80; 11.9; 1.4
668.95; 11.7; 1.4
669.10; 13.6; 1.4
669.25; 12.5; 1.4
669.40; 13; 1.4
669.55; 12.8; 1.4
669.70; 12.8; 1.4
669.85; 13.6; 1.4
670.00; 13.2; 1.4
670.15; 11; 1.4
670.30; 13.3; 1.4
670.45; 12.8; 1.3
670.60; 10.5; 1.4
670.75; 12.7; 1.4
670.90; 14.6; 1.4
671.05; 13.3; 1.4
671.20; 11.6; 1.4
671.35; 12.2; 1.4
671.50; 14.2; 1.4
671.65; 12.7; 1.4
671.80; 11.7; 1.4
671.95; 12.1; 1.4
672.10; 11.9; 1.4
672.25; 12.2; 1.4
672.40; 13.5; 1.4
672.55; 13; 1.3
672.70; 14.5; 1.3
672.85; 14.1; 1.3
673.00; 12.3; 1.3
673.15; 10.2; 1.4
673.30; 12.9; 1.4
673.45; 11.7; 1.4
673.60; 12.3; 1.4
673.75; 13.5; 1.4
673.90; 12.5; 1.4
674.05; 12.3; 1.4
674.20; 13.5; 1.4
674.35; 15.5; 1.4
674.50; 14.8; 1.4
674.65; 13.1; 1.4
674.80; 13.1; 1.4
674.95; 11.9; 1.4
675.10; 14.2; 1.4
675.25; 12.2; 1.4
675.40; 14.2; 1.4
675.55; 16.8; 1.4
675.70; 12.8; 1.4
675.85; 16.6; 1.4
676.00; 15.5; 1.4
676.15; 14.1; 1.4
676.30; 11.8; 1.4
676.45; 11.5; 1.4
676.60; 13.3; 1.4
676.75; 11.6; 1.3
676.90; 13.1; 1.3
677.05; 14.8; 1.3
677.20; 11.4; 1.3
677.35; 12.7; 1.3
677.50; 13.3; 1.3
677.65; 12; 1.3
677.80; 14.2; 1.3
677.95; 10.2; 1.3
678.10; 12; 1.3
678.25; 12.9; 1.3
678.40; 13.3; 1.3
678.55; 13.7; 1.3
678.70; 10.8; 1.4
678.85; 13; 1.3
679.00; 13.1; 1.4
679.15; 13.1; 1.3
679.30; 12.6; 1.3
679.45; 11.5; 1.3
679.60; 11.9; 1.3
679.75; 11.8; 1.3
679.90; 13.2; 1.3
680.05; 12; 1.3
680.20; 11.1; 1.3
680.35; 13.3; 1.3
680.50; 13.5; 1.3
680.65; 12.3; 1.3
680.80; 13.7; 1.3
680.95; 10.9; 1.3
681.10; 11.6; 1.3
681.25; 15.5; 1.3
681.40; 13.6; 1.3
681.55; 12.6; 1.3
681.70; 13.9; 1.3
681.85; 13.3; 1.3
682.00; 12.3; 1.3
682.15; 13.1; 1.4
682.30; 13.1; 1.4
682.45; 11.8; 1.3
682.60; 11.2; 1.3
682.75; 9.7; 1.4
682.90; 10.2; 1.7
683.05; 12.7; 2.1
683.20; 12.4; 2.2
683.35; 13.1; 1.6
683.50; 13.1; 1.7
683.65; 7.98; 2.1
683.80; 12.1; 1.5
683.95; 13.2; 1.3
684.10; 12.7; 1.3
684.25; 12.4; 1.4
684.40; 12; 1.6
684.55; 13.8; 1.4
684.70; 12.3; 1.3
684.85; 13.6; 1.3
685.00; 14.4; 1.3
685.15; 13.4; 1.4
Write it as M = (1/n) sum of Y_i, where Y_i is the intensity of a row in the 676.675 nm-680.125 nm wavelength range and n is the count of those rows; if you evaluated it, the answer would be 12.5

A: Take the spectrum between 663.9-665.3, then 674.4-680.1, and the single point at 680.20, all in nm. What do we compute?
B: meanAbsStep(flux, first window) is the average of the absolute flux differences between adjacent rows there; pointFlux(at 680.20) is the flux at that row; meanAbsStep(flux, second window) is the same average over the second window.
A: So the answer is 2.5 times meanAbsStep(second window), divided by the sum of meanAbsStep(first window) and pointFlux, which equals 0.33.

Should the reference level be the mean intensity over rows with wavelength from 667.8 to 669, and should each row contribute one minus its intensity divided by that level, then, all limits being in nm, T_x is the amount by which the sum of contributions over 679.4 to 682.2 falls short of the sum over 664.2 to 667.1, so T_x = -0.5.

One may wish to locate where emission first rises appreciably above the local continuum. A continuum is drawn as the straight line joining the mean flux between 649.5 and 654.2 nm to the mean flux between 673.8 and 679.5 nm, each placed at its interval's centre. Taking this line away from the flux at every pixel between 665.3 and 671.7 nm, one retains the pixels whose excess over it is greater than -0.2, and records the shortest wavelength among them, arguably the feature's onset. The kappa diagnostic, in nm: 665.35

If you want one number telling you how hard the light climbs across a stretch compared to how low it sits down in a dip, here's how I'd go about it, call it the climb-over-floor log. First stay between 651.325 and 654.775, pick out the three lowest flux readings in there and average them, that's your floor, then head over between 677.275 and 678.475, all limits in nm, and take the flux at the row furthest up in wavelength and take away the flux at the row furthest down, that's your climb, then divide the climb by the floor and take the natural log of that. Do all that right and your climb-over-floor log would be -2.9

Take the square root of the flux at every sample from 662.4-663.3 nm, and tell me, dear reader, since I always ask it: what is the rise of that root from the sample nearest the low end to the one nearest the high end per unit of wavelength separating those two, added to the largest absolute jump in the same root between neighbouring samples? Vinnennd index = 0.7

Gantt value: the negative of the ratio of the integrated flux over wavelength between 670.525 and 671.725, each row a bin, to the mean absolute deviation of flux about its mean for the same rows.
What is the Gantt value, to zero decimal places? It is -16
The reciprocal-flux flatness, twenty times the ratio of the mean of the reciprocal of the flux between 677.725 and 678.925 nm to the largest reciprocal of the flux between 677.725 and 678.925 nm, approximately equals 16.5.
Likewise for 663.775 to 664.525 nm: 18.9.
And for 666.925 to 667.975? 17.6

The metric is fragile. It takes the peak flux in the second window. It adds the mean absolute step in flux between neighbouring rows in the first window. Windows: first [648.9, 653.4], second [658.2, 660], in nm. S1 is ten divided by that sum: 0.58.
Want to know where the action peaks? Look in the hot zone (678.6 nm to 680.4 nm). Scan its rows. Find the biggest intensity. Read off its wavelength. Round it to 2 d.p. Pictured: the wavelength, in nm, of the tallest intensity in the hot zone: 680.35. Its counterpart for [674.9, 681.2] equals 675.55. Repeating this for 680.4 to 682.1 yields 681.25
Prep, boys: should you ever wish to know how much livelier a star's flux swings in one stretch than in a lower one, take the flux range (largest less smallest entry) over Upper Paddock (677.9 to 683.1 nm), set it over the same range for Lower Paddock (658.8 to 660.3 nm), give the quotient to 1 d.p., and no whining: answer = 1.5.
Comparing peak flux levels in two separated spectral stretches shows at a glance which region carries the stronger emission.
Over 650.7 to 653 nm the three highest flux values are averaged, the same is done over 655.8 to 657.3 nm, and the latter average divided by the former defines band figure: 0.99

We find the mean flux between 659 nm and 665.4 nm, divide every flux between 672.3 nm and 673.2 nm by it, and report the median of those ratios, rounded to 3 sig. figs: 1.01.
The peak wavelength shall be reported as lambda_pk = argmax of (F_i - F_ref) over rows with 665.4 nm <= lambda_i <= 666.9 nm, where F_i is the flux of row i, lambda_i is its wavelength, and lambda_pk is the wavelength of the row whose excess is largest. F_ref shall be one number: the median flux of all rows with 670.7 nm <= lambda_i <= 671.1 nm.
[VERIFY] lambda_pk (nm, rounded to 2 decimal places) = 666.55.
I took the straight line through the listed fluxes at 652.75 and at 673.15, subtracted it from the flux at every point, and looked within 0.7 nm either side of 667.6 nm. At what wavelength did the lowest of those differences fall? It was 668.20 nm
